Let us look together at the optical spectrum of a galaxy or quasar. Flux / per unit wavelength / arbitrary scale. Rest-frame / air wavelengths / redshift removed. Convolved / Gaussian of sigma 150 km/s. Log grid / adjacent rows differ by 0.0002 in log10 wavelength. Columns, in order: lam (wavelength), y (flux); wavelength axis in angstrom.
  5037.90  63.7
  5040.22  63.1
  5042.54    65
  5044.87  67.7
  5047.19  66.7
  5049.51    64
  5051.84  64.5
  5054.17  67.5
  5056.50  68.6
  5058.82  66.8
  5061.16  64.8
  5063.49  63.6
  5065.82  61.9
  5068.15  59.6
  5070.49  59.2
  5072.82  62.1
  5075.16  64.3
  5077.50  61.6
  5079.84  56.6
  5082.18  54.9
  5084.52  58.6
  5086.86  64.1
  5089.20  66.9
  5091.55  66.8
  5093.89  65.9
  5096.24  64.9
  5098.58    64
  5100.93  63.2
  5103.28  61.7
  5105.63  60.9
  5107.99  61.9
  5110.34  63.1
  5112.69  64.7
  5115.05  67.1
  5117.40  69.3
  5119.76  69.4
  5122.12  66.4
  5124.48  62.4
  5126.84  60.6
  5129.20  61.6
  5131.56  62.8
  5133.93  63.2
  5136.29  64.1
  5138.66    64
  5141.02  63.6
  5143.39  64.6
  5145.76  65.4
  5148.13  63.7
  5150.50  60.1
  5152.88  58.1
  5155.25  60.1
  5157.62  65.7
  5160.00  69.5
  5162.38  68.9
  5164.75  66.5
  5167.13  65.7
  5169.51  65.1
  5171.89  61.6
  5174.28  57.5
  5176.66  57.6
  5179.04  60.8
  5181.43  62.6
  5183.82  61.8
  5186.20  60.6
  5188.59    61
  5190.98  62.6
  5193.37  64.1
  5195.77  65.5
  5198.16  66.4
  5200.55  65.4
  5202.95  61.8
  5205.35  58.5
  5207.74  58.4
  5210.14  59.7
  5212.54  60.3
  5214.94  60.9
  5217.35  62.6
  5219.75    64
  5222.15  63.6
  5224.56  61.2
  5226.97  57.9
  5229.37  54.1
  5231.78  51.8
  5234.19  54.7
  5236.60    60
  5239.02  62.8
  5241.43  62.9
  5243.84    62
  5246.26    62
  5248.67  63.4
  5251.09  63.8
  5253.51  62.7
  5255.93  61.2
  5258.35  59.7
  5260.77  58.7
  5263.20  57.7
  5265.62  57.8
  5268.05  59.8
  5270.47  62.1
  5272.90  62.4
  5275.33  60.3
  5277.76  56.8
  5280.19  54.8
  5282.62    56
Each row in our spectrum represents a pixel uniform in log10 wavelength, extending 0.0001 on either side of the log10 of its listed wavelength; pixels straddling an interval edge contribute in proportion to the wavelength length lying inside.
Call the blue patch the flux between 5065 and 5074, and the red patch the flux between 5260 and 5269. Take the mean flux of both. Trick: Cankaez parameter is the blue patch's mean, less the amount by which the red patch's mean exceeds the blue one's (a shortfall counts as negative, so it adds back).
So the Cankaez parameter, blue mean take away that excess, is 62.9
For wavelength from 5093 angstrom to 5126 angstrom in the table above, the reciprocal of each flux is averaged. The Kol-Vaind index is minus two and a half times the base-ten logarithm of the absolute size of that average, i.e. 4.52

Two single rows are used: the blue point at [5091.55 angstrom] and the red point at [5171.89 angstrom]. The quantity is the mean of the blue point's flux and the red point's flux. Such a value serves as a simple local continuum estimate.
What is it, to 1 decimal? 64.2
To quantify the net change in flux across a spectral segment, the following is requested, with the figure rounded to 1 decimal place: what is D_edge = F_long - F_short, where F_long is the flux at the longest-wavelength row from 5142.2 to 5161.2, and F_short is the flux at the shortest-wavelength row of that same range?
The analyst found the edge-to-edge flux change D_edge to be 4.9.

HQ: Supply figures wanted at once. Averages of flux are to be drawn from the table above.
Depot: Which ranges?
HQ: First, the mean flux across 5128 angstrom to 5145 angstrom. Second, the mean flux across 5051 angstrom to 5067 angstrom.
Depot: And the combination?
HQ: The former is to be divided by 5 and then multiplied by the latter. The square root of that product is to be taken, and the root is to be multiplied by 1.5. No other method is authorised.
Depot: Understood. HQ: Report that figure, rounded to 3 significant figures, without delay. 43.2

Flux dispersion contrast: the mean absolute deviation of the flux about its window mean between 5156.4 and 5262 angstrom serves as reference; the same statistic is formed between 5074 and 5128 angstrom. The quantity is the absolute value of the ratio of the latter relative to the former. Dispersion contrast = 1.05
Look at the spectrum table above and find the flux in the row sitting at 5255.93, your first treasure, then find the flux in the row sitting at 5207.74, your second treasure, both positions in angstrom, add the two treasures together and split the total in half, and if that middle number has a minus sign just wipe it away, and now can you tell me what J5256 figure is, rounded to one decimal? 59.8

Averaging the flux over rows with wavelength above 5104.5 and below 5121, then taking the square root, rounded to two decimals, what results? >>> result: 8.07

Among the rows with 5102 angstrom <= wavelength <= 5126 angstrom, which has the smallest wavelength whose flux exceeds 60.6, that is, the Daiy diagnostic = 5103.28 angstrom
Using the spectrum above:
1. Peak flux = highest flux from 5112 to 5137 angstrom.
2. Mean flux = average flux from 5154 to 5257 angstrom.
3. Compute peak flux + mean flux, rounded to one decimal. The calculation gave 131.2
